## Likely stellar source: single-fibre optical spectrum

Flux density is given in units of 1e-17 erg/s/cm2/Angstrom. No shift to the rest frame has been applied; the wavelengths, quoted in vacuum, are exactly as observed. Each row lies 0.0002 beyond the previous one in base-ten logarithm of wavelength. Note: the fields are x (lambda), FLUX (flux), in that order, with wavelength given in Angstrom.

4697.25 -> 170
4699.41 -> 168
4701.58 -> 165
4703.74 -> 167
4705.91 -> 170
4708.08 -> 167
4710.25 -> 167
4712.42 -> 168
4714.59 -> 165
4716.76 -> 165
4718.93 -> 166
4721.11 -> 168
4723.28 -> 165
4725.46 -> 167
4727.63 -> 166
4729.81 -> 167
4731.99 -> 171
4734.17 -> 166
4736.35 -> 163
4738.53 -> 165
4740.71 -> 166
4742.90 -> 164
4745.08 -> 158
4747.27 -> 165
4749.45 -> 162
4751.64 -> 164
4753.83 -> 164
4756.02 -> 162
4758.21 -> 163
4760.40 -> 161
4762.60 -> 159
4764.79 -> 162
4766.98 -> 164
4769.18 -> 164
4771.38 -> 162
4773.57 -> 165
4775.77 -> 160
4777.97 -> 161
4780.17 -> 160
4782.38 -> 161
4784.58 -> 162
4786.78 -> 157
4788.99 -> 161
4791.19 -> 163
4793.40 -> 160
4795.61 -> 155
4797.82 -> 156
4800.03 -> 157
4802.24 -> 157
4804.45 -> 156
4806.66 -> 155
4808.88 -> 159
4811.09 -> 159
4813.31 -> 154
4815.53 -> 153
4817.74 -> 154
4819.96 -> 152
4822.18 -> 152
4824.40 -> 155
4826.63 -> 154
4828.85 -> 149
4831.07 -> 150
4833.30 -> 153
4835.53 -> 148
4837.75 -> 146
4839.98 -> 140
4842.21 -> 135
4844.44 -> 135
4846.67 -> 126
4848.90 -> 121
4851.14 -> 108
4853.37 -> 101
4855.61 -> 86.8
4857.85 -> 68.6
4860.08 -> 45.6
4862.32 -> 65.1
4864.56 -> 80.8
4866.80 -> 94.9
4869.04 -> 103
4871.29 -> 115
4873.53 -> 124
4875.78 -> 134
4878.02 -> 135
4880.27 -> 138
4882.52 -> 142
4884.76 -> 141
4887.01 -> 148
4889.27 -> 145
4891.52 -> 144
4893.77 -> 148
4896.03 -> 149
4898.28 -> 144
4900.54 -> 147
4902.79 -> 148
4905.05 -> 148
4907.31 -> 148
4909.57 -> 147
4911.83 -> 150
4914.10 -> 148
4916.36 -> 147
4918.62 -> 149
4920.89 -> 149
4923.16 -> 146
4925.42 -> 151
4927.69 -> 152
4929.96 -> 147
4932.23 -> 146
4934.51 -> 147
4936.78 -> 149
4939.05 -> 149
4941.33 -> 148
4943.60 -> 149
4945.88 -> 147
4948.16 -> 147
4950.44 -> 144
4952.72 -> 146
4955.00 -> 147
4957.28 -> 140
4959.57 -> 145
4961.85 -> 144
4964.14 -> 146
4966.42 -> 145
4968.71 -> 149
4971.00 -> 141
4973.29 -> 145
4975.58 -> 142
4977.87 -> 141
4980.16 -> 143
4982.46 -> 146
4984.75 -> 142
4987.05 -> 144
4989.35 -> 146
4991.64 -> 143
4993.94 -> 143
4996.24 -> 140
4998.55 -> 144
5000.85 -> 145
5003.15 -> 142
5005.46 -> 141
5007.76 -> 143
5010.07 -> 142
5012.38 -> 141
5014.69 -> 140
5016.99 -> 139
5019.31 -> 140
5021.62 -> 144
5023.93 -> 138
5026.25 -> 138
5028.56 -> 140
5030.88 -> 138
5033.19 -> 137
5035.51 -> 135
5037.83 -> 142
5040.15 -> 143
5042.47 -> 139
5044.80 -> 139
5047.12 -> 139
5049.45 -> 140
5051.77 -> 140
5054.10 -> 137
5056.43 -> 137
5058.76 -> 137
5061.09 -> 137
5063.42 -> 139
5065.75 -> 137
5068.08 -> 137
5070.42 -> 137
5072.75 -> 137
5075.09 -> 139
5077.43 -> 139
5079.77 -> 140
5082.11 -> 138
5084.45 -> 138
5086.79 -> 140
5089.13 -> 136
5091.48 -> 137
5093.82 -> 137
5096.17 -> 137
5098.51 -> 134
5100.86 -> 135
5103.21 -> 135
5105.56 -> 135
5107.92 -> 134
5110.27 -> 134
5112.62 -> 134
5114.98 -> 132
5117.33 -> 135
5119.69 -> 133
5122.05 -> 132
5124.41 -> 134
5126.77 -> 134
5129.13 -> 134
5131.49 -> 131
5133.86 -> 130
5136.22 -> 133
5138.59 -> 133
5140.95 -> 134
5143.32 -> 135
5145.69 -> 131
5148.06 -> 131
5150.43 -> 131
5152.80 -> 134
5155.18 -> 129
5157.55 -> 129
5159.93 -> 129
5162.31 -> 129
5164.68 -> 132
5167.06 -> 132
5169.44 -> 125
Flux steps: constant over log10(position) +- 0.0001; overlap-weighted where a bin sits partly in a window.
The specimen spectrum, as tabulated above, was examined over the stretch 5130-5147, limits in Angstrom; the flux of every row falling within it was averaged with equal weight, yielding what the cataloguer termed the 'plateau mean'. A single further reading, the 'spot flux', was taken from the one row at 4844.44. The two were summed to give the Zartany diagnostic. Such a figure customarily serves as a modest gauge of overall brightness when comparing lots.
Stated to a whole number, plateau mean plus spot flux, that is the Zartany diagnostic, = 267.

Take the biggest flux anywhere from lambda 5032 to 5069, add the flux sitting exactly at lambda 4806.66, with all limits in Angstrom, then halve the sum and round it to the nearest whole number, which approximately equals 149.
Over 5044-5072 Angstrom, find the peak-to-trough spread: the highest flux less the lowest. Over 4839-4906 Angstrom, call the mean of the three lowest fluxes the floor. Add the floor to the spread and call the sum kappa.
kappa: 63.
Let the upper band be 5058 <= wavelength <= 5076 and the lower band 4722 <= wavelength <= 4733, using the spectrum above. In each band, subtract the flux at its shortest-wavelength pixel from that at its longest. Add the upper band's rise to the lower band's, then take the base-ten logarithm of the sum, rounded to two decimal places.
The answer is 0.90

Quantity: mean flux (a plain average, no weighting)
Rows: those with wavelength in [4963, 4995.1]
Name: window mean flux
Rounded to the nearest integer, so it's 144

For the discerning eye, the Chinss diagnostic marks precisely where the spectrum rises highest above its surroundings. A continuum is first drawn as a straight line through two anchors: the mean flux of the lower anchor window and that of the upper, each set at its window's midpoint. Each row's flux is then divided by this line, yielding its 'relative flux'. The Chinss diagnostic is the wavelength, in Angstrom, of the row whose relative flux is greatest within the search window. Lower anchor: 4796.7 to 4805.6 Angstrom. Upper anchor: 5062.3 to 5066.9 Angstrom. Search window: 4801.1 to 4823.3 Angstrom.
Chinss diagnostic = 4811.09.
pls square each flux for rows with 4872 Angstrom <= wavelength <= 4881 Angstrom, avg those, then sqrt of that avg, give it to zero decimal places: 133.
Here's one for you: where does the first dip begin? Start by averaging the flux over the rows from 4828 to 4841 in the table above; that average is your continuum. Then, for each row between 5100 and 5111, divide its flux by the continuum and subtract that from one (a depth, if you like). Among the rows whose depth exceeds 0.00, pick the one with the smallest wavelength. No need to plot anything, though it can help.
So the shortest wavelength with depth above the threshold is 5100.86 Angstrom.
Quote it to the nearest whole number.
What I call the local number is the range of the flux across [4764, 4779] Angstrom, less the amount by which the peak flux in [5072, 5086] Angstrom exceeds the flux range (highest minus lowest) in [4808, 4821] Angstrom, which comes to -128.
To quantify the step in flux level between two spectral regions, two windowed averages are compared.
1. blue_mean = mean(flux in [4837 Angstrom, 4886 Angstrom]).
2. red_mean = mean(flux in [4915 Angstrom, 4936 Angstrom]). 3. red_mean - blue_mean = 35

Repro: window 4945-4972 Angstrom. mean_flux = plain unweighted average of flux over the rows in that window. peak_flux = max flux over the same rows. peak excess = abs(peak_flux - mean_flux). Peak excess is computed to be 3.9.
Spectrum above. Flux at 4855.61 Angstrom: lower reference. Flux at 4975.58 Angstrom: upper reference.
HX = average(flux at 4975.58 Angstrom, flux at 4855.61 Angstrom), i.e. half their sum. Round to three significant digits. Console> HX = 114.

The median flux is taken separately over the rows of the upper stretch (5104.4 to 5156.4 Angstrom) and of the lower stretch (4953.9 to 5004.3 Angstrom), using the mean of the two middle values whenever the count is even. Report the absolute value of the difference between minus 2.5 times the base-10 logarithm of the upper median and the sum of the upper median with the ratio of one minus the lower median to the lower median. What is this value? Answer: 138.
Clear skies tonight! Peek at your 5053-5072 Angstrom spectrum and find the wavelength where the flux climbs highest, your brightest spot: 5063.42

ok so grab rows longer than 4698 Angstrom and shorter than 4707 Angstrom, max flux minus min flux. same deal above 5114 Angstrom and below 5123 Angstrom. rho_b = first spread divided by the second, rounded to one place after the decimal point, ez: 1.7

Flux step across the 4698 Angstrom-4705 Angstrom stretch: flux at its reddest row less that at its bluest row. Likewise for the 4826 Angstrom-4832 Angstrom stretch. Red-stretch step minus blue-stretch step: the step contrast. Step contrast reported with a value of -3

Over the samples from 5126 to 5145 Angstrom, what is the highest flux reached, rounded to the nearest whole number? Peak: 135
